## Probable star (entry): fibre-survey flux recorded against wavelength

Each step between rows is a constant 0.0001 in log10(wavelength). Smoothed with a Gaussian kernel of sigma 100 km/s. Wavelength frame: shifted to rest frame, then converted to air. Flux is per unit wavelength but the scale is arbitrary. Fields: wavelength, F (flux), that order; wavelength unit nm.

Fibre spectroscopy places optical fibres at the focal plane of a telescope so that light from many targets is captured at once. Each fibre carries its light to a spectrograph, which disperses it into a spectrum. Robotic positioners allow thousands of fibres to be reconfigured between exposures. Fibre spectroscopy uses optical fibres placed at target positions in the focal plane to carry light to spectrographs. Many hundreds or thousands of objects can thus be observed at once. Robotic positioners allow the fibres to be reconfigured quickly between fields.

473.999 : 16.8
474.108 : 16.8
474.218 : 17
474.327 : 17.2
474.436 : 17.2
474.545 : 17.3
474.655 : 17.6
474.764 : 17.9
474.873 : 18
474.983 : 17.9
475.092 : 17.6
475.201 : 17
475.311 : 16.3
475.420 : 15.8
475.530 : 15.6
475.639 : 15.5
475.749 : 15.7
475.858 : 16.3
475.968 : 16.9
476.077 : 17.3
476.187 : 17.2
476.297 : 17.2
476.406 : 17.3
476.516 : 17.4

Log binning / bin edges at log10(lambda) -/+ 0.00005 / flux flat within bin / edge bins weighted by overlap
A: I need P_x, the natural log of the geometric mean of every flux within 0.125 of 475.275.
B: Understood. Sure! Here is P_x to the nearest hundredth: 2.81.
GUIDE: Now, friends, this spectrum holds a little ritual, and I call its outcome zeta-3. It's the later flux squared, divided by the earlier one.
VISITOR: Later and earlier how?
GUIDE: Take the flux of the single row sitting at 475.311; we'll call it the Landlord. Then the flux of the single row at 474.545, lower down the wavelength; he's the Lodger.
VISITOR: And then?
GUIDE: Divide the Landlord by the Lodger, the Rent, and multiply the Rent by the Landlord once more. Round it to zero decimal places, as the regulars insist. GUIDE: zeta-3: 15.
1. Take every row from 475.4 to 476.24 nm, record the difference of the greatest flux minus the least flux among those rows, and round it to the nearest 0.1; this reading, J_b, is 1.8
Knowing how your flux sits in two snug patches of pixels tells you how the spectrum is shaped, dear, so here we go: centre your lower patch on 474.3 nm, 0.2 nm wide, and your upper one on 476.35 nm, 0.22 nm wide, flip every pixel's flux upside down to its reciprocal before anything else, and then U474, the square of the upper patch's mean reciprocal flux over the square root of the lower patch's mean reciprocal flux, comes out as 0.0139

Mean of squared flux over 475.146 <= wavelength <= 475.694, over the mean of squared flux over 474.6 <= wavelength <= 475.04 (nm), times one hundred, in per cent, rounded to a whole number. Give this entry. 81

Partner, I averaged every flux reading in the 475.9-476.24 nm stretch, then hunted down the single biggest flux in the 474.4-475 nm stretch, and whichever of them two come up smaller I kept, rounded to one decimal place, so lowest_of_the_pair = 17.1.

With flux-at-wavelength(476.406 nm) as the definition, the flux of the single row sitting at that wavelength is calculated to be 17.3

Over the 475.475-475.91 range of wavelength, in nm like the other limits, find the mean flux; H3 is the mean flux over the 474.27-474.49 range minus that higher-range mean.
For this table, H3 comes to 1.4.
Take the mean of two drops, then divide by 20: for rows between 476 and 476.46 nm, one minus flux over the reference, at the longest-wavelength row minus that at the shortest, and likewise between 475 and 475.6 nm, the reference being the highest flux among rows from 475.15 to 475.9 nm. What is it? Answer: 0.0029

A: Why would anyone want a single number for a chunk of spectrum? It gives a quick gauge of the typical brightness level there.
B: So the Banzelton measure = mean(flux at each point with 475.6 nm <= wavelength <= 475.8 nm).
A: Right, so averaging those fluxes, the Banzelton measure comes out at 15.6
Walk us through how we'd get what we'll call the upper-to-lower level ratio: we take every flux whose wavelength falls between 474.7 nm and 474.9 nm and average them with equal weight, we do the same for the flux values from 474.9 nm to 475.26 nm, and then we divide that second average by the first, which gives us 0.97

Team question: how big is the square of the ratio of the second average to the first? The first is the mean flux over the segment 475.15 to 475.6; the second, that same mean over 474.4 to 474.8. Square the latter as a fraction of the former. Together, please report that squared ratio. 1.17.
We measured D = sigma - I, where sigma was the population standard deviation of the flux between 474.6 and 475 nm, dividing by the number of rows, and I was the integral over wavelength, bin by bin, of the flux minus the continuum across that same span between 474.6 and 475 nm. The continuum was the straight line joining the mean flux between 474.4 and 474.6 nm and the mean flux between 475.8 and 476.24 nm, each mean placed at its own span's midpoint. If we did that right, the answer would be -0.1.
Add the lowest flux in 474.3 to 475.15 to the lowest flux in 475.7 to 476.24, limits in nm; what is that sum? 32.9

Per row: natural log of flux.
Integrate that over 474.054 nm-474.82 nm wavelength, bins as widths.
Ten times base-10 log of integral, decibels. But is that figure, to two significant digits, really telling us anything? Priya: 3.4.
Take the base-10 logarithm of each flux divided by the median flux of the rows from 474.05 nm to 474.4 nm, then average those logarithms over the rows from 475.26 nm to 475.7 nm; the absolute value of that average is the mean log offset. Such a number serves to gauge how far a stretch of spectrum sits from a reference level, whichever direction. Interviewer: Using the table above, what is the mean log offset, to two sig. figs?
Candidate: 0.032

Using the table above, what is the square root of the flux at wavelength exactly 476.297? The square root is 4.147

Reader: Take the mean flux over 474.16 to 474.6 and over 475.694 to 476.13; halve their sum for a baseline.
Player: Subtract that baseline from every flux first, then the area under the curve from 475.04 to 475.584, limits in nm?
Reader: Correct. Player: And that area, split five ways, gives -0.04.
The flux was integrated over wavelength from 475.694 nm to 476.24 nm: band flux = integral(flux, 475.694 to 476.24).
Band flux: 9.1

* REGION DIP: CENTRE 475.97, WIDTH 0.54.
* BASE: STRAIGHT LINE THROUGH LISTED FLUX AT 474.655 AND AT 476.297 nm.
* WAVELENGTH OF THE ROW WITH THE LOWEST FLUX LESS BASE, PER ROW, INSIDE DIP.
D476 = 475.749 nm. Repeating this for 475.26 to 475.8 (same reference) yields 475.639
